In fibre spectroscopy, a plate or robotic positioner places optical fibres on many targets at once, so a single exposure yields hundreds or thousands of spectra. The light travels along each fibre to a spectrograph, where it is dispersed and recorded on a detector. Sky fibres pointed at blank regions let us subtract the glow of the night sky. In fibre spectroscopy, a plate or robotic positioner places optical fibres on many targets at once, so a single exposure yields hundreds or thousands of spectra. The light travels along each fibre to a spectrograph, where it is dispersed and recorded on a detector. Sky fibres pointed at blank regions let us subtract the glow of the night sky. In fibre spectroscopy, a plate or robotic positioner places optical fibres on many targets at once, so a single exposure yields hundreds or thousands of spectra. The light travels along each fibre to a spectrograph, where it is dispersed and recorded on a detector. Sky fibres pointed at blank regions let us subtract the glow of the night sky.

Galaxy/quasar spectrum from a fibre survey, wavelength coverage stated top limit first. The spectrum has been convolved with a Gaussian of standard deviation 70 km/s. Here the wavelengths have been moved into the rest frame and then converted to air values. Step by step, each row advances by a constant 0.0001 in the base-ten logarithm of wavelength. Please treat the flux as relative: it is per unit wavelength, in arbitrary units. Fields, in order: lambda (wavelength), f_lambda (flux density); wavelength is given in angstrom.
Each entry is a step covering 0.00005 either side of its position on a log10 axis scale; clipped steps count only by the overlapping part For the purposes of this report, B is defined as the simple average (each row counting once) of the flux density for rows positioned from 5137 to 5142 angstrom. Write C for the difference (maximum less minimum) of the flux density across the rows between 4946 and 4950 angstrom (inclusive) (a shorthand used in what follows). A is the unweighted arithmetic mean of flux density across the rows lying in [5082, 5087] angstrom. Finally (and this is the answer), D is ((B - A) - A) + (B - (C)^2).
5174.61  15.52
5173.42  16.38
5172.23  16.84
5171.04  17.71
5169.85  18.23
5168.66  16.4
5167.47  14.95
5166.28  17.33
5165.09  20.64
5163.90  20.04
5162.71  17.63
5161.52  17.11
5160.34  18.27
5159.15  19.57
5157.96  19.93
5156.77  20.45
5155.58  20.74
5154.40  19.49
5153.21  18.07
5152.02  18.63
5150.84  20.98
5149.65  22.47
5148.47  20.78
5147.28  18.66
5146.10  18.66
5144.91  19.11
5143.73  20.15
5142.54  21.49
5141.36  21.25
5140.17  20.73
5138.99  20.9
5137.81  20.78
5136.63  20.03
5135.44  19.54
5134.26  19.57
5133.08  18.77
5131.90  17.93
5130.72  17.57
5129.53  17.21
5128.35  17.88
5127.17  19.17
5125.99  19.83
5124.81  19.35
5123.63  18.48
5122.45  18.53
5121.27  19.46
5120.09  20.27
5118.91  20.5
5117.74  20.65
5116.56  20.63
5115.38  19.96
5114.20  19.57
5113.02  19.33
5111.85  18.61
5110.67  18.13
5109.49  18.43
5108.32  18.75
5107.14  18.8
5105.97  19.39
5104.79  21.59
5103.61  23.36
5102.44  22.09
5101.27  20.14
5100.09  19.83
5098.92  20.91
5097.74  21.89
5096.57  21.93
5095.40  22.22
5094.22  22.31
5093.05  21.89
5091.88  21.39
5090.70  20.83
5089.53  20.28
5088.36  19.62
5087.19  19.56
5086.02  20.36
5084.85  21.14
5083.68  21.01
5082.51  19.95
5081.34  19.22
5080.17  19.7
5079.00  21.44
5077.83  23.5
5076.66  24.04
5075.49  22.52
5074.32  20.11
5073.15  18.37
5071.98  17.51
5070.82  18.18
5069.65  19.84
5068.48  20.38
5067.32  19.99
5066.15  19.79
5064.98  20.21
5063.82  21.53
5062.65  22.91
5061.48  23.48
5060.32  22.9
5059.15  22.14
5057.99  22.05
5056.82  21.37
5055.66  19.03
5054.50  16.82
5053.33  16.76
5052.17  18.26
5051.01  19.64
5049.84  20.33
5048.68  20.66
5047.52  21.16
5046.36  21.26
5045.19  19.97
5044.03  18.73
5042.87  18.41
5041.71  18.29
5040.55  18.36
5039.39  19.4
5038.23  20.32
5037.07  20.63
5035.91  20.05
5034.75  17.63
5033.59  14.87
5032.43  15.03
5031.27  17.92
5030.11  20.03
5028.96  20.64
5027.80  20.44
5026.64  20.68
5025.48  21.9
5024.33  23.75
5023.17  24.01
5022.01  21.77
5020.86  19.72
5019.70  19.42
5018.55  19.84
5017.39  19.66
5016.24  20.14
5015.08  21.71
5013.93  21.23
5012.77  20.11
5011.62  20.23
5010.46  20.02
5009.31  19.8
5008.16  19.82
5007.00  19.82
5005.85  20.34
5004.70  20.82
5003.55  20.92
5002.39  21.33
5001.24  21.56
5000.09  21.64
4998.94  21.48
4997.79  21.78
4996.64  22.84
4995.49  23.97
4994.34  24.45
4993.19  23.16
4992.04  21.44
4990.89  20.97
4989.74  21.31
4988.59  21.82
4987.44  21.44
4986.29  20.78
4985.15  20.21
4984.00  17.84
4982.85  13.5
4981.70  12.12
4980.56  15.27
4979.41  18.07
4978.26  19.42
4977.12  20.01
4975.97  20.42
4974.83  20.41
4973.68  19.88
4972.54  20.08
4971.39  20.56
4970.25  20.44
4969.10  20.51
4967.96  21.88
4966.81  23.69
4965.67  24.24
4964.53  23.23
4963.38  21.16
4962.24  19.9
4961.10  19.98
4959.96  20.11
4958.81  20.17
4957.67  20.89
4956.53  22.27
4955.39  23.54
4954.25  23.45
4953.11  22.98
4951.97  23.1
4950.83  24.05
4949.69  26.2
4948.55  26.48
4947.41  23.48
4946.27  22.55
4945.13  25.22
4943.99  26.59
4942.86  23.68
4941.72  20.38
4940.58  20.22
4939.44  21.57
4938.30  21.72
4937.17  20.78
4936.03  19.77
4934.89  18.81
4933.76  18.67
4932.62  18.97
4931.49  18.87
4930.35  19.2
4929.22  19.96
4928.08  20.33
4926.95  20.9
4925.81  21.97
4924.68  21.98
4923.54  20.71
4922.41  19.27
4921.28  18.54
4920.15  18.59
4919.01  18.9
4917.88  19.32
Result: -15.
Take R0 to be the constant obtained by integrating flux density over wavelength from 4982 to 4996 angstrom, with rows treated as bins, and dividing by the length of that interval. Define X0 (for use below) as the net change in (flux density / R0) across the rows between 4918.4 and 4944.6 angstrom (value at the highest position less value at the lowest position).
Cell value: 0.37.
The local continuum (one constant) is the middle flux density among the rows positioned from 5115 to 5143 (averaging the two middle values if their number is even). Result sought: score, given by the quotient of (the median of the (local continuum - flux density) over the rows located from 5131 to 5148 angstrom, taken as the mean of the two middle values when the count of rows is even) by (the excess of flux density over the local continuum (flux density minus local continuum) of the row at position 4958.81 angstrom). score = -0.21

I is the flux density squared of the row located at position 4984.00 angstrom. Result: 318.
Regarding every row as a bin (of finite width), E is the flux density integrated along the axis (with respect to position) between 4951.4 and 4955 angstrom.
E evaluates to 84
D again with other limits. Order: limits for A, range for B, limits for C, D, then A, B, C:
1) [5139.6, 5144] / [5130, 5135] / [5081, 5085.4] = -9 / 20.9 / 18.5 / 1.9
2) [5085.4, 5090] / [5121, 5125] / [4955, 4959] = -13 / 20.0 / 19.0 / 3.4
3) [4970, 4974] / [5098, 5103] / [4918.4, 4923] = 0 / 20.2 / 20.7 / 0.7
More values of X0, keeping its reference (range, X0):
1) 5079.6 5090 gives 0.03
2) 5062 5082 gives -0.18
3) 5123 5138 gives 0.11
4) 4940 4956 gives 0.16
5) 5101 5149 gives 0.03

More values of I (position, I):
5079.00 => 460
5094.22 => 498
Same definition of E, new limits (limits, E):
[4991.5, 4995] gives 81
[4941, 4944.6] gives 84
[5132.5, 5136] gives 68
